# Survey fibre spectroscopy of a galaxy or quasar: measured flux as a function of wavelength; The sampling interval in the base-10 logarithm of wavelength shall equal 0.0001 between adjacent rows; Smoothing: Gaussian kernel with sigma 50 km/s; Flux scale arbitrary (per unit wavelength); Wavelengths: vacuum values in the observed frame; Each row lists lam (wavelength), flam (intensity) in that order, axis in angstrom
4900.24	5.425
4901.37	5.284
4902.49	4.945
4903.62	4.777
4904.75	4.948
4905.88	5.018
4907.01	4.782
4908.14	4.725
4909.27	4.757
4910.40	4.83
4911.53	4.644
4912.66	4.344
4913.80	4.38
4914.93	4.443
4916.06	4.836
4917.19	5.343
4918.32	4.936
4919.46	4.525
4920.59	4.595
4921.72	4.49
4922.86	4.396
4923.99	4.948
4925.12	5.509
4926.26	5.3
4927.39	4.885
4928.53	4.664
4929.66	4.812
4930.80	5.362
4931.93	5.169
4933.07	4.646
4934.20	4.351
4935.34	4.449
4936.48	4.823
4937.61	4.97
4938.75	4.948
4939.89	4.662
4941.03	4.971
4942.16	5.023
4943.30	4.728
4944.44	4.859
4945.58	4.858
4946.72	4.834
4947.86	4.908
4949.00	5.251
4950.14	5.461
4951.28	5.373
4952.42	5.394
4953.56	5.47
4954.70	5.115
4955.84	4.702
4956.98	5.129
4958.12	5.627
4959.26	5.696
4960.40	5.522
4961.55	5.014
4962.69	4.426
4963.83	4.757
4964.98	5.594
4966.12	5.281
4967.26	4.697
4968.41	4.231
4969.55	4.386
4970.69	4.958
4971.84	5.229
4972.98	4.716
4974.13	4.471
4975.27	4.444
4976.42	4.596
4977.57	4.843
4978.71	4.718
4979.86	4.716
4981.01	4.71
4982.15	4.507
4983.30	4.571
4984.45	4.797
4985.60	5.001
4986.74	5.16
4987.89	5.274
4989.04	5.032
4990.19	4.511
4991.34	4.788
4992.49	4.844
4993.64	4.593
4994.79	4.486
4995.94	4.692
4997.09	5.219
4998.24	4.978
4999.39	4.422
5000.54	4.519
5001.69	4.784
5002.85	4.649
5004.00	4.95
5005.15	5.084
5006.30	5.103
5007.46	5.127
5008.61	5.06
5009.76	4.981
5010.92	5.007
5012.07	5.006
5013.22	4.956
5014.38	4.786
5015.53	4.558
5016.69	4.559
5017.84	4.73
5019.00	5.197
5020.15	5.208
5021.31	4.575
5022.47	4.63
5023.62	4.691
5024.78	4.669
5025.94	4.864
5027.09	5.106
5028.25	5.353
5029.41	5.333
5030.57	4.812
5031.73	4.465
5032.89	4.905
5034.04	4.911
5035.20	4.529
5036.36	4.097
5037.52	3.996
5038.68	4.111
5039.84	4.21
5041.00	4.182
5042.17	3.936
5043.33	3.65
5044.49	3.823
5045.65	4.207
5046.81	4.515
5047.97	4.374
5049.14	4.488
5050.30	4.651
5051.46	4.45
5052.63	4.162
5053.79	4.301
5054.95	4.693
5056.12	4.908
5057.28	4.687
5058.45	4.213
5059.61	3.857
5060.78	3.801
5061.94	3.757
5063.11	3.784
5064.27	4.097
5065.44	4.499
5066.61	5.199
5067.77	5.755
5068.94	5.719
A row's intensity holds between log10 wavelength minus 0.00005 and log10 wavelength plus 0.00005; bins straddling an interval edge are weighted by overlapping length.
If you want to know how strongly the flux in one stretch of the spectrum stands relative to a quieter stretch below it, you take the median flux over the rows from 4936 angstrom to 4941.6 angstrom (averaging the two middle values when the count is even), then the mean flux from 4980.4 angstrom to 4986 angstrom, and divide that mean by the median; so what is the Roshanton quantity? 0.95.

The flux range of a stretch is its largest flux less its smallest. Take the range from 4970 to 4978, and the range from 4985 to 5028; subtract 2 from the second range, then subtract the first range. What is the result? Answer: -1.9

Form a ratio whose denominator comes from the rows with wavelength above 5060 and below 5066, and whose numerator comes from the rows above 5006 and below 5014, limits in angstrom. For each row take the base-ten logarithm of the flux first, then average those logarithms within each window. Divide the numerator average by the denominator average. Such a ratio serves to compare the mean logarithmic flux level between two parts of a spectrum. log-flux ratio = 1.17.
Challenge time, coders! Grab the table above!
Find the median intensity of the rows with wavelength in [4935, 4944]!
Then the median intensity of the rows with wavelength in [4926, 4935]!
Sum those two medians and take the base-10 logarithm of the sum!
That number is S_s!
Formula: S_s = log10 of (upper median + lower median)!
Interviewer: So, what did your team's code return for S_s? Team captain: 0.988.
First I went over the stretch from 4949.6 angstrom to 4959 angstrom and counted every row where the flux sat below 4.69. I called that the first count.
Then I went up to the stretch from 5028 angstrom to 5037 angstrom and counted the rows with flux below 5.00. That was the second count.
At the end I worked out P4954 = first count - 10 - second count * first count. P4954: -10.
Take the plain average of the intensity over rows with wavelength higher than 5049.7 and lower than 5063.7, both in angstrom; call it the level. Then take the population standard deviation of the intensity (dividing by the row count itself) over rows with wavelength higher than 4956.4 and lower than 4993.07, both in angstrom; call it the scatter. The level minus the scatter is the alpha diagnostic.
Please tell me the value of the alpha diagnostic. 3.89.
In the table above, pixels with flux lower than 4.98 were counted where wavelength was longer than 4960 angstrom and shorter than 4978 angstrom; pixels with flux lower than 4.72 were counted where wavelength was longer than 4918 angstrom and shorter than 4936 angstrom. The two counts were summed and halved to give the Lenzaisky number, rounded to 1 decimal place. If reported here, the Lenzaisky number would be 9.5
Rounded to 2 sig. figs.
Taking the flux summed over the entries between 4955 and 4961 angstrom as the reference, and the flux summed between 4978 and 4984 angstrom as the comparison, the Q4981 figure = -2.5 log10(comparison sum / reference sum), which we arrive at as 0.15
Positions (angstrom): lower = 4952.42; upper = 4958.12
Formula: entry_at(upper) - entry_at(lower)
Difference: 0.2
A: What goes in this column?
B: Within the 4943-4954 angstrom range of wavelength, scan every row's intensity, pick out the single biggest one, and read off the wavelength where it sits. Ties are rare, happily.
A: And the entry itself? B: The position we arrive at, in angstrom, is 4953.56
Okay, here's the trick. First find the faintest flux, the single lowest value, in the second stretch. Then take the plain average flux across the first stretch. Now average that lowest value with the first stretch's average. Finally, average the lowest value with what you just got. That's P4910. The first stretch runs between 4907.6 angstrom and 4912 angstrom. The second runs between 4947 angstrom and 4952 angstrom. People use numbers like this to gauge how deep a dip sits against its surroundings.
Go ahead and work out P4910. 4.87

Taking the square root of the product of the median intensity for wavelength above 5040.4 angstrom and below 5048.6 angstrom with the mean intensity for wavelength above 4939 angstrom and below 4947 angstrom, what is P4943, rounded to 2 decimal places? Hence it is 4.50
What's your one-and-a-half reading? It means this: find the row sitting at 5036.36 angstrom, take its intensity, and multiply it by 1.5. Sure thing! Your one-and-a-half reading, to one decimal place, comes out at 6.1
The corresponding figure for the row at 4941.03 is 7.5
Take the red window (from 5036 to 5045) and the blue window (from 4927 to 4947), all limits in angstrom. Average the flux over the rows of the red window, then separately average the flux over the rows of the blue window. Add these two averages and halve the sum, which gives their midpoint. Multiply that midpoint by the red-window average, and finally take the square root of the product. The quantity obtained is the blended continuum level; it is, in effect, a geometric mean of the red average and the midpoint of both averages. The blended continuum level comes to 4.20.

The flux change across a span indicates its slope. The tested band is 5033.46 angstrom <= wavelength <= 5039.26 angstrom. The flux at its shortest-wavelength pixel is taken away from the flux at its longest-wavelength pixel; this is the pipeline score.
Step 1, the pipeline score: -0.8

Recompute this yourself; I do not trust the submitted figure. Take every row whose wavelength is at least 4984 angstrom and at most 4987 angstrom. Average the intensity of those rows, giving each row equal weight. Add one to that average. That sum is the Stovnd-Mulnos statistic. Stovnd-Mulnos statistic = 5.99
